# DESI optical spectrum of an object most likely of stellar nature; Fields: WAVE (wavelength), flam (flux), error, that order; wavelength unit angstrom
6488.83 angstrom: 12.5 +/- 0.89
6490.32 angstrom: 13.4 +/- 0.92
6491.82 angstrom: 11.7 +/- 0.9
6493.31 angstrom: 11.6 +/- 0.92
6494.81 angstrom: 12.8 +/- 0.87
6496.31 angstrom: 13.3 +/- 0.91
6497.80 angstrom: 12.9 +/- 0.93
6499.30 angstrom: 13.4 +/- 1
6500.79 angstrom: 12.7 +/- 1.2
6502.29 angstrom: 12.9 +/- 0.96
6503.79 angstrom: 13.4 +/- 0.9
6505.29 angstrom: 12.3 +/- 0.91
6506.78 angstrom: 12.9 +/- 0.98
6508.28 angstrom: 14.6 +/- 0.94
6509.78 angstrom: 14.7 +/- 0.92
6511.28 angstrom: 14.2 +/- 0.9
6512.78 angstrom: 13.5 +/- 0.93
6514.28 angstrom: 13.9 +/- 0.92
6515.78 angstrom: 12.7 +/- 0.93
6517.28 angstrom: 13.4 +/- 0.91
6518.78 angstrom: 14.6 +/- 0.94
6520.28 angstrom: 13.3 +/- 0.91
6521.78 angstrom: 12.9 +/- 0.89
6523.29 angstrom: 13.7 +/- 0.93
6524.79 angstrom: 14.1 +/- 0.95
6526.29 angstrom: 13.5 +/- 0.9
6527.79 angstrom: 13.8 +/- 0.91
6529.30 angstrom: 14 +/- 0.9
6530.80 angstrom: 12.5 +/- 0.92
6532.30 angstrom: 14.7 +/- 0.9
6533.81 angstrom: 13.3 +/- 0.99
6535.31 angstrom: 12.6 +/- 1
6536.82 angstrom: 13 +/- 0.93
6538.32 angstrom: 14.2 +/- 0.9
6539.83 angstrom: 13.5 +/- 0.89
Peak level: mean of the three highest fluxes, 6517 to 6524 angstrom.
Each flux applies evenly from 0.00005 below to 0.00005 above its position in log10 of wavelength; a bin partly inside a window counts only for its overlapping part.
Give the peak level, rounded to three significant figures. 13.9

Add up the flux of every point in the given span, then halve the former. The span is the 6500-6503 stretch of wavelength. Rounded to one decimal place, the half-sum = 12.8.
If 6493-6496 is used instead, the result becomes 12.2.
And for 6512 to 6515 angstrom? 13.7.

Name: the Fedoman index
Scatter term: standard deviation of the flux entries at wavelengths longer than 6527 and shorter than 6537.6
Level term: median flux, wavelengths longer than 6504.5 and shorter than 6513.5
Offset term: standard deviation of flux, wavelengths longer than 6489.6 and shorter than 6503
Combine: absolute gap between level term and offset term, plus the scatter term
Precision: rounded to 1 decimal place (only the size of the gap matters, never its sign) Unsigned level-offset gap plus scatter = 14.0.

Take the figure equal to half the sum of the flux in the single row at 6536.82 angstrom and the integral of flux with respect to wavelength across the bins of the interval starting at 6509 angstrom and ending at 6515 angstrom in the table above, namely 48.7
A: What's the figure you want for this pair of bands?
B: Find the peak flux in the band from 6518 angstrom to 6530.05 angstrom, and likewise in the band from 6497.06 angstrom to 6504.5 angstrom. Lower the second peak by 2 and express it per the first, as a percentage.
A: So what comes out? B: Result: 78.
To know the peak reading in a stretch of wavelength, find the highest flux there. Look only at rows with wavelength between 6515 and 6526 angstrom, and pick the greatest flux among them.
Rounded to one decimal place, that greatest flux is 14.6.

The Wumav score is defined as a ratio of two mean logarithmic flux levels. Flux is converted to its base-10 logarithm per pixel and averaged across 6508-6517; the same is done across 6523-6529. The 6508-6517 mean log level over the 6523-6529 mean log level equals 1.00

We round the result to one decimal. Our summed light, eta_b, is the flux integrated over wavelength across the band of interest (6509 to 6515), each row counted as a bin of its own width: 84.4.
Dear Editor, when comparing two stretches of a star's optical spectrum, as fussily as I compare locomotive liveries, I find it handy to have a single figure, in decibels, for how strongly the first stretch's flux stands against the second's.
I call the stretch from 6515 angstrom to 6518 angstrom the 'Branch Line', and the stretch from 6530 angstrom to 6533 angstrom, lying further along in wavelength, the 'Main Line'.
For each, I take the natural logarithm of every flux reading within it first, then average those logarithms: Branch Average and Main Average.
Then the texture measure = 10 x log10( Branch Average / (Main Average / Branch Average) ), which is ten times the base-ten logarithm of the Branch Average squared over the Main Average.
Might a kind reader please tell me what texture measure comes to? 4.03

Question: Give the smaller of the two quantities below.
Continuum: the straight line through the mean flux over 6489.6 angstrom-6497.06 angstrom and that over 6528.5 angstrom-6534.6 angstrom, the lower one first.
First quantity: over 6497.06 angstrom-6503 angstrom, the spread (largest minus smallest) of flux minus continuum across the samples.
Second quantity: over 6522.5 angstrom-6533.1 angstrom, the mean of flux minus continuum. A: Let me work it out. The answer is 0.2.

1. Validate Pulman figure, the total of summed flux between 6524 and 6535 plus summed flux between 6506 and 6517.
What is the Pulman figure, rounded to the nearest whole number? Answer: 192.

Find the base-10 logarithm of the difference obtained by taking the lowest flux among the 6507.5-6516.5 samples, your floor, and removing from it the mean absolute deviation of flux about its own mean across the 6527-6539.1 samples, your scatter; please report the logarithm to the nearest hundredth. 1.08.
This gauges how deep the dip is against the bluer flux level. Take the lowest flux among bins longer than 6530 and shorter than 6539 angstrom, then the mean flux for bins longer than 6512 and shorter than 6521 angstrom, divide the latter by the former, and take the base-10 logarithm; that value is 0.036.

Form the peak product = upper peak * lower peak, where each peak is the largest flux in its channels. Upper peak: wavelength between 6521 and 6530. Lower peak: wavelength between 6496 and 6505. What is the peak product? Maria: 189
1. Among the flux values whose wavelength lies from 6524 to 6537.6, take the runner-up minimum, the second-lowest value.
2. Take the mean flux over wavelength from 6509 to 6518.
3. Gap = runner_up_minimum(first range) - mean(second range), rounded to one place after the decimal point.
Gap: -1.1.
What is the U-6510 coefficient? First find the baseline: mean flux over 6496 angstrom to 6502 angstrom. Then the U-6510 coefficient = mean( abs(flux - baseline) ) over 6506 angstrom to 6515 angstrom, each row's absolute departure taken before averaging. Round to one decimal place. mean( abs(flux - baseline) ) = 1.0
